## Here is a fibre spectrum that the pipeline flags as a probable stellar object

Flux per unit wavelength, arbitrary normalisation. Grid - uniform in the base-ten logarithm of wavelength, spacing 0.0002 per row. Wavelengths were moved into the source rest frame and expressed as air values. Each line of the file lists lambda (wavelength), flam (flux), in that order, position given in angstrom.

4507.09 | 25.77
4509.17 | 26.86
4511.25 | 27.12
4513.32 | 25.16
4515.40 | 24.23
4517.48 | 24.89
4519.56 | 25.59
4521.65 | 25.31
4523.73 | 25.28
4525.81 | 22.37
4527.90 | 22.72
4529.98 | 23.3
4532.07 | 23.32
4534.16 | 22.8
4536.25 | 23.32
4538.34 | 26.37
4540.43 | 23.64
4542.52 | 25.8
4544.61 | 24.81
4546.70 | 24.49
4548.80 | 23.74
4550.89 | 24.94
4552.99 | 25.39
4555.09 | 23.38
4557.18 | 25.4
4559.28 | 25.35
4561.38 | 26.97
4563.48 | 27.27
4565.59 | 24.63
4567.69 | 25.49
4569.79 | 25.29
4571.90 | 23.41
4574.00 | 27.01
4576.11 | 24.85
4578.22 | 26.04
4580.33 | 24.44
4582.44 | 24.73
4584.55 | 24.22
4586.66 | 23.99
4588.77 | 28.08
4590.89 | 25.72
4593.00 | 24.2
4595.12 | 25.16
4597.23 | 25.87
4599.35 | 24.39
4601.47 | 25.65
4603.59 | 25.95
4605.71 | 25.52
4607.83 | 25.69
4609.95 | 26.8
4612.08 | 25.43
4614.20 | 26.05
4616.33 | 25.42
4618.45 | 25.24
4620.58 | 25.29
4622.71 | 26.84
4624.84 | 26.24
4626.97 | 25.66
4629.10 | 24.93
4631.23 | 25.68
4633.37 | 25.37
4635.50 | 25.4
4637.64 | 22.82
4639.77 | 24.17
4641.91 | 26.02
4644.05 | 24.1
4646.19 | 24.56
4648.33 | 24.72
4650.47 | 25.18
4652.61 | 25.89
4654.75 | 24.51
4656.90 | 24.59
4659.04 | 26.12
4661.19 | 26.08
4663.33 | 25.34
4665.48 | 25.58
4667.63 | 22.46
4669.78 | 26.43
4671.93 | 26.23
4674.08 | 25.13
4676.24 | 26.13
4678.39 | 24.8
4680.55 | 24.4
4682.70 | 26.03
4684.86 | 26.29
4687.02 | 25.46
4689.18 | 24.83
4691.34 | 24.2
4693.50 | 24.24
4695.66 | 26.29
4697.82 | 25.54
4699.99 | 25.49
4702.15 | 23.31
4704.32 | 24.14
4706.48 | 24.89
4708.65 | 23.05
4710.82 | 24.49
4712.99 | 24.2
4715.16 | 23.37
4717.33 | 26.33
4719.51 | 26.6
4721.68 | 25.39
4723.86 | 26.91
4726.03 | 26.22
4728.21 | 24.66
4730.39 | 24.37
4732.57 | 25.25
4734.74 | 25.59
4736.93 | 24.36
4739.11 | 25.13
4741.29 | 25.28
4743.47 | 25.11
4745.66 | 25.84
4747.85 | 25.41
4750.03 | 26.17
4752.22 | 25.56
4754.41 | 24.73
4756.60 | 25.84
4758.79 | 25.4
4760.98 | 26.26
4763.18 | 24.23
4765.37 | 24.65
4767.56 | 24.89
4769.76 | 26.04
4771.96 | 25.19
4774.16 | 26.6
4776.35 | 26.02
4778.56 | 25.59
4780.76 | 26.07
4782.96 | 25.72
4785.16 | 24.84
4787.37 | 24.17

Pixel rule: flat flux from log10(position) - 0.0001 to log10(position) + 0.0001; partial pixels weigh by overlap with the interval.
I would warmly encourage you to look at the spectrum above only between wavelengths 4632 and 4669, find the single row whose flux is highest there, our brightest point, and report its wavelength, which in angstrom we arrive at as 4659.04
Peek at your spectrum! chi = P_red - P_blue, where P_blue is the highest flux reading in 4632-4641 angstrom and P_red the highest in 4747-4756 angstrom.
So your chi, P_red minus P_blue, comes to 0.77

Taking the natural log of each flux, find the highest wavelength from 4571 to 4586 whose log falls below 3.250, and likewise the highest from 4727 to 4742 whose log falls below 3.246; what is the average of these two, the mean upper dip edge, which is 4662.9 angstrom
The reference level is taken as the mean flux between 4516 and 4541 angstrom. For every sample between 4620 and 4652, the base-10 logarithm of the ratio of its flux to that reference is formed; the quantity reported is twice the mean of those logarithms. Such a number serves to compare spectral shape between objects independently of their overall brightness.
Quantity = 0.037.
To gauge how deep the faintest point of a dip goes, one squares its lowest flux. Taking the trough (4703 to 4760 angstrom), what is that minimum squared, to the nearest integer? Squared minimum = 531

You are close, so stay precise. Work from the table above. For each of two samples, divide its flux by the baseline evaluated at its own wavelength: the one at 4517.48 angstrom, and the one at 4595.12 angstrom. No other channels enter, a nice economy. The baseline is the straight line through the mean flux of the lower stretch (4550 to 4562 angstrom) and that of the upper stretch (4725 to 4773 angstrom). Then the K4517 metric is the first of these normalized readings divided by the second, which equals 0.99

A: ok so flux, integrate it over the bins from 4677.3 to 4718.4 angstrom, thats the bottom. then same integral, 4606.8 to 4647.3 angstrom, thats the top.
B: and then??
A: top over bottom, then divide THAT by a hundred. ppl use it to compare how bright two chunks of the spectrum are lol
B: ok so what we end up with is 0.0101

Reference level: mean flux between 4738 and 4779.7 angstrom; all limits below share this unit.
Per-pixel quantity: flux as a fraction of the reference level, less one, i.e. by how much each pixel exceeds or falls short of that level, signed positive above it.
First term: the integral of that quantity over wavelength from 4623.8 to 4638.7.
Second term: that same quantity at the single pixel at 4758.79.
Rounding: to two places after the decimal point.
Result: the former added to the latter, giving -0.19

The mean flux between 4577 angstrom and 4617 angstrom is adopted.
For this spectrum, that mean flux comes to 25.4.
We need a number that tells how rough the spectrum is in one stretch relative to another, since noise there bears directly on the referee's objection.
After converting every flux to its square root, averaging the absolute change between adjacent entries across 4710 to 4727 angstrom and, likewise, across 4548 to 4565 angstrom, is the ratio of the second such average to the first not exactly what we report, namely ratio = 1.0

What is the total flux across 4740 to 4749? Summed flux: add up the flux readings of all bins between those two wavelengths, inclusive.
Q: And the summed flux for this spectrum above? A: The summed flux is 102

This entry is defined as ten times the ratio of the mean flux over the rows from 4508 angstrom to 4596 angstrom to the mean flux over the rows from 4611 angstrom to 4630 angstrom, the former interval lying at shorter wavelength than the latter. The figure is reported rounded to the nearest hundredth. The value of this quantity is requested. 9.71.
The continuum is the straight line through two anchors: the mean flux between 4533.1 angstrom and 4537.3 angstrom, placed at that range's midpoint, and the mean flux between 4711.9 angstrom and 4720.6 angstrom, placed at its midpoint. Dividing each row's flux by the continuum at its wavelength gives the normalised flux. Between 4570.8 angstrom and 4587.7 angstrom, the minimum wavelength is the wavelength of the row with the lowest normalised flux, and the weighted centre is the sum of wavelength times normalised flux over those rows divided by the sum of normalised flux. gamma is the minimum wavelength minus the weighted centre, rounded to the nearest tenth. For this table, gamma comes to -7.3 angstrom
